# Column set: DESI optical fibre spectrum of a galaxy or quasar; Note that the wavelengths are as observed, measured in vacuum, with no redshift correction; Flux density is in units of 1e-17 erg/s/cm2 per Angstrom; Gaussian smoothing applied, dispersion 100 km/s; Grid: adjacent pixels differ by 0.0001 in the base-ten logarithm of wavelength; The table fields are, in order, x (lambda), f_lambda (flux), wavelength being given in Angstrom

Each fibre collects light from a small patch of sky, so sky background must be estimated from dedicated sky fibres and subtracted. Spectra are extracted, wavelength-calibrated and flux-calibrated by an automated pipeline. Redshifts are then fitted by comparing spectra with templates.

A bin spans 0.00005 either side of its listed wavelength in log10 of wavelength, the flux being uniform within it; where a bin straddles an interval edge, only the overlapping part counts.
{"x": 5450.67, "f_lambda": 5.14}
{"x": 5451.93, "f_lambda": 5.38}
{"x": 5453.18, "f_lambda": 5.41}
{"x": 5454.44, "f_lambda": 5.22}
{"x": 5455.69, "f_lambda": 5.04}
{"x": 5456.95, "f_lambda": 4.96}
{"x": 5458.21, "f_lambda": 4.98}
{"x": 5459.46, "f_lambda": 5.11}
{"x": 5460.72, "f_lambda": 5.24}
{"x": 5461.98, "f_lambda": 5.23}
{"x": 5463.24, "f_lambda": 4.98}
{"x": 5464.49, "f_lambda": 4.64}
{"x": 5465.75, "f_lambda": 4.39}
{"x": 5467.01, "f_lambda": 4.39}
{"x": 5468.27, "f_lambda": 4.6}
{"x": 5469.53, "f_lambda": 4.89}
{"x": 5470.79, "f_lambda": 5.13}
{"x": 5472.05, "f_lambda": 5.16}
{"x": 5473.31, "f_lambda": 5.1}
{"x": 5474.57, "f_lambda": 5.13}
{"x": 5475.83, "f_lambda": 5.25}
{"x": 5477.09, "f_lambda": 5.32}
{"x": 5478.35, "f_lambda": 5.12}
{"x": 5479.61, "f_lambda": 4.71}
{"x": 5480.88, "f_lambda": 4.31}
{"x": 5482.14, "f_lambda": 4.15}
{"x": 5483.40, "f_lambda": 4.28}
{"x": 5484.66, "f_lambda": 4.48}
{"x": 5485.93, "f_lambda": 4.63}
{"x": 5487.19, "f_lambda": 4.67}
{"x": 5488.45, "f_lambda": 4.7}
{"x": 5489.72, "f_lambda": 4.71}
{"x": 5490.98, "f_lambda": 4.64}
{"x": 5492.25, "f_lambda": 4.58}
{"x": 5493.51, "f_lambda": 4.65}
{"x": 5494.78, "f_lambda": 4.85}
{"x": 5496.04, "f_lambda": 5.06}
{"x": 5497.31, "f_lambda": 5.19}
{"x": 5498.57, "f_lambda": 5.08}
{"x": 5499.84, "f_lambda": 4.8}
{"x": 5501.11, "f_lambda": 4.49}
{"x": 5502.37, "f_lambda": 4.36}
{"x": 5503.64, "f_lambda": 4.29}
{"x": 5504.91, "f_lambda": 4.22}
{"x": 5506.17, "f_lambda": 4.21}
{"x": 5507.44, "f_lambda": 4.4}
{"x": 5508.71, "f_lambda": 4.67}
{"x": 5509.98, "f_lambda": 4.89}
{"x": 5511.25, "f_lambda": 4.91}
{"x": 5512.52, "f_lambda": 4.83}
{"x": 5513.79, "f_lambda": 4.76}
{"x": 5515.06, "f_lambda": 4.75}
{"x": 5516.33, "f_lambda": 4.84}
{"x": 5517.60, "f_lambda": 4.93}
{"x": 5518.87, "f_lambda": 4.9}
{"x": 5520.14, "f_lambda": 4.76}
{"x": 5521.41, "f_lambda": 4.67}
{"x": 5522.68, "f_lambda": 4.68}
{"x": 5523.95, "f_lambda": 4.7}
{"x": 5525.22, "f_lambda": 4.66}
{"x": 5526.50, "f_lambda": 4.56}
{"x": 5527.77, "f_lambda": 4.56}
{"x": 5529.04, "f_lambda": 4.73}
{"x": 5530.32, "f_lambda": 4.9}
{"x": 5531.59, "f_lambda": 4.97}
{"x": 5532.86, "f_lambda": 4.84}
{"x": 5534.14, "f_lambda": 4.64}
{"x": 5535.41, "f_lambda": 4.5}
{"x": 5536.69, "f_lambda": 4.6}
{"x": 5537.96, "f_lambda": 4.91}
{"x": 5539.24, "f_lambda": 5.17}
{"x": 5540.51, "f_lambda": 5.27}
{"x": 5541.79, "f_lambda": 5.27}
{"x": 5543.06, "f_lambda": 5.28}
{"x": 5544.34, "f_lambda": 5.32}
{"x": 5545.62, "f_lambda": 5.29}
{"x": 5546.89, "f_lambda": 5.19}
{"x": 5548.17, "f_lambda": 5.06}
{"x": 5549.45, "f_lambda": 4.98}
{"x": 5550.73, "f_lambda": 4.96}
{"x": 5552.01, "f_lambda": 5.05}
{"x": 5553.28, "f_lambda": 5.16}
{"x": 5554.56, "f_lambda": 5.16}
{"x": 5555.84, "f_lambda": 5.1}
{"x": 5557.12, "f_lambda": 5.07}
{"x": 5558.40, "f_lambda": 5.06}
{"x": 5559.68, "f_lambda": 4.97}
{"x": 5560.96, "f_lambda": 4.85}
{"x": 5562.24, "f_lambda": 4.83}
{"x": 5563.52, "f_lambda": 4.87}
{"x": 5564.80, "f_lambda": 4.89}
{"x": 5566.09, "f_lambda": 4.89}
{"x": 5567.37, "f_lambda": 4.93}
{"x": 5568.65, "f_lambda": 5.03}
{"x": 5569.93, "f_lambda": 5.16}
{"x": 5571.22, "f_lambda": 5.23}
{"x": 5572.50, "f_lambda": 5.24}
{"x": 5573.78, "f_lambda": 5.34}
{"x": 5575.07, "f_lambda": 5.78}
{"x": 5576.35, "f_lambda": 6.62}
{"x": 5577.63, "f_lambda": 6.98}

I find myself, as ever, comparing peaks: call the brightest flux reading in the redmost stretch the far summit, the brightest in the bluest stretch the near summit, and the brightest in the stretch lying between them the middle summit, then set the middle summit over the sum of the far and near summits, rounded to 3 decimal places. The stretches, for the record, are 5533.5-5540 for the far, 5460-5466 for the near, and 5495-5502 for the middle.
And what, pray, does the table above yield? 0.499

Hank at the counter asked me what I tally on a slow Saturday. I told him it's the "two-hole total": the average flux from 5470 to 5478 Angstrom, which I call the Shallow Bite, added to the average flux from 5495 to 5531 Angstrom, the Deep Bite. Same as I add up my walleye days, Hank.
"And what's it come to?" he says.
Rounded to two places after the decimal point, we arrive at 9.89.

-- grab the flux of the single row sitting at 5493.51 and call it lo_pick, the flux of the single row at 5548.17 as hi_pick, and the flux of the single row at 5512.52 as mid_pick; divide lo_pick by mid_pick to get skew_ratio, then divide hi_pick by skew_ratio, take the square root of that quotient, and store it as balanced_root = 2.29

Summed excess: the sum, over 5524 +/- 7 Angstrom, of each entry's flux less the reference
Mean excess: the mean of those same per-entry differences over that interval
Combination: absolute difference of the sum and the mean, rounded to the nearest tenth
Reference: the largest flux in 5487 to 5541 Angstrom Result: 5.4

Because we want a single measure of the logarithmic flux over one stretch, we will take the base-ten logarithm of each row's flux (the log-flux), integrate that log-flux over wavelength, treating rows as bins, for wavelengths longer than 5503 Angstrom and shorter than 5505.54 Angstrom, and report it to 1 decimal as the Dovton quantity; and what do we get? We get 1.6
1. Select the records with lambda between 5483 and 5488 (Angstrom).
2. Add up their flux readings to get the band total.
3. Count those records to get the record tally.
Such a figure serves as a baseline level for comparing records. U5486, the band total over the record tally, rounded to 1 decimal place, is 4.5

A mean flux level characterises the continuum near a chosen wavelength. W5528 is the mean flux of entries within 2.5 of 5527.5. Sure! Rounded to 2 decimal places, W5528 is 4.63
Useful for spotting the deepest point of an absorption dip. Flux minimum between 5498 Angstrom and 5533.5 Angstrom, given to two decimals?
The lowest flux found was 4.21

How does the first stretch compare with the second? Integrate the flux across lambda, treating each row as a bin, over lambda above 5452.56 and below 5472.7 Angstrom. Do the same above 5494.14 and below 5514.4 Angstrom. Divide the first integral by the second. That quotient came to 1.05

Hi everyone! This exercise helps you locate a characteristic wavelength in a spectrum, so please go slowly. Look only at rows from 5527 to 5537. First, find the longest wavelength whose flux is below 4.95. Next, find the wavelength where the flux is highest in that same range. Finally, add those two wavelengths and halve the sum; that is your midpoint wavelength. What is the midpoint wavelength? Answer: 5534.1 Angstrom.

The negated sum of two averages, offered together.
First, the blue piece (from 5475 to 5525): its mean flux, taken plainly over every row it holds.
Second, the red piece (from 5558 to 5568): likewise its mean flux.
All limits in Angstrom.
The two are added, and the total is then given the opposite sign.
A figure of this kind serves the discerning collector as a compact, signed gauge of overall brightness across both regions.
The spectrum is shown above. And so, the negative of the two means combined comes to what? -9.61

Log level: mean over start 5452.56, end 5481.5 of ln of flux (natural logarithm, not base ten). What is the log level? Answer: 1.60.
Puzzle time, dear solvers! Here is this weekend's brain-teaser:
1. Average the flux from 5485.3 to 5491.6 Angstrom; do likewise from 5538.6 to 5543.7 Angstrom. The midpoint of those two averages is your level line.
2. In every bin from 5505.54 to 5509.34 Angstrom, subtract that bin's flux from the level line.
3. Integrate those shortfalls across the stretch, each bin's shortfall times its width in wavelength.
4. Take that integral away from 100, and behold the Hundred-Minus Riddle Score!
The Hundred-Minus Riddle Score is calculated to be 98.0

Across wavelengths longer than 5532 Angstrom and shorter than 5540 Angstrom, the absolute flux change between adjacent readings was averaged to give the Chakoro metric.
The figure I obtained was 0.20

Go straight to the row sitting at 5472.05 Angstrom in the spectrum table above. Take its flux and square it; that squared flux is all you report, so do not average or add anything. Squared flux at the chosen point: 27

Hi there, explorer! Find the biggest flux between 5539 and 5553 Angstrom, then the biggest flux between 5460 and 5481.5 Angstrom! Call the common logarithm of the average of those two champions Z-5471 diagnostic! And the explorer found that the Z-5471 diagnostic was 0.726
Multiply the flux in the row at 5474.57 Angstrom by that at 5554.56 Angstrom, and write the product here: 26.5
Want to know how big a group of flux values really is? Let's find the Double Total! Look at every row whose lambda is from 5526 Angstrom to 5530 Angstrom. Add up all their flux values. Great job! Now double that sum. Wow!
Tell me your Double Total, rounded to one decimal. 27.7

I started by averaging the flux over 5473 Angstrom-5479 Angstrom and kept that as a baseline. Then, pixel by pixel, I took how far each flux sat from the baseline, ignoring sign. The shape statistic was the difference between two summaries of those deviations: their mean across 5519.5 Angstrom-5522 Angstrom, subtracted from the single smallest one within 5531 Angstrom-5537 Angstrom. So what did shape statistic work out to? -0.25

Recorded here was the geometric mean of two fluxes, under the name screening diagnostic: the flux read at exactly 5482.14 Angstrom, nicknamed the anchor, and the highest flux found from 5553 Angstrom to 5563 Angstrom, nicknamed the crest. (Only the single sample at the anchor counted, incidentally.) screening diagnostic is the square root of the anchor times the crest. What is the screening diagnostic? 4.6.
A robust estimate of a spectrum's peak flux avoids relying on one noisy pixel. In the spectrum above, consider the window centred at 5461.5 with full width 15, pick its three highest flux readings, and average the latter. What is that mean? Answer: 5.23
